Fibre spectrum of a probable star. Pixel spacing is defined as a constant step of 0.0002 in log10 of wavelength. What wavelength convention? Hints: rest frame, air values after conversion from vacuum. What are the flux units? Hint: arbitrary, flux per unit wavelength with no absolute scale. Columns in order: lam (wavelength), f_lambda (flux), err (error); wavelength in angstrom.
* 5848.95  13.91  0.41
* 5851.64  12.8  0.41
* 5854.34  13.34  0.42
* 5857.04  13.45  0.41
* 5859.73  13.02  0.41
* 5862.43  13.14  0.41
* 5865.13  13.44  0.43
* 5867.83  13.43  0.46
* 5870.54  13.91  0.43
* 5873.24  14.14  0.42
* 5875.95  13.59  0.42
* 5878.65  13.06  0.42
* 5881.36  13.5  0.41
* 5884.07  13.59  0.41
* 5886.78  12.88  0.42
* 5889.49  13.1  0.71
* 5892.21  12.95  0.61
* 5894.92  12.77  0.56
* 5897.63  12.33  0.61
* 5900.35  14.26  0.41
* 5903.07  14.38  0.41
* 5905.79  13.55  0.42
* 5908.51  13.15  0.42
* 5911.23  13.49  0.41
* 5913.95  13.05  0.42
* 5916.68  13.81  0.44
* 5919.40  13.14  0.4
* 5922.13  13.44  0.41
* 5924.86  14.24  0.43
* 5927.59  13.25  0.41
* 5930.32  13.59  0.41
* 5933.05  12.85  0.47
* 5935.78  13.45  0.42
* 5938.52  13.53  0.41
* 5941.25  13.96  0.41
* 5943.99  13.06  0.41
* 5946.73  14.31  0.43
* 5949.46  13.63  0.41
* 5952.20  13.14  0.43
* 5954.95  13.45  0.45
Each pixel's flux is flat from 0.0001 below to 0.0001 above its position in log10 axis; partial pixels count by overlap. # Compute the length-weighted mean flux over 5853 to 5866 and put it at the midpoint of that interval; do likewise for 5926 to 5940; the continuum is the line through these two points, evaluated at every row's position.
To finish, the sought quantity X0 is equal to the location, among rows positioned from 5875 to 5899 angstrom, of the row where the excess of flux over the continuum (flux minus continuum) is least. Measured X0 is 5897.63 angstrom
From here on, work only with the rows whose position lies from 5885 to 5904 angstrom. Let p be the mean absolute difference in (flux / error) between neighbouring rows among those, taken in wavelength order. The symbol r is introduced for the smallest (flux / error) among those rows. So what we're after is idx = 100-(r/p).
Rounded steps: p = 5.7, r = 18.5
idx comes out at 97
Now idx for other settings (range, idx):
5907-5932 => 66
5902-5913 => 82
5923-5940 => 90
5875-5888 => 79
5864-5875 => 87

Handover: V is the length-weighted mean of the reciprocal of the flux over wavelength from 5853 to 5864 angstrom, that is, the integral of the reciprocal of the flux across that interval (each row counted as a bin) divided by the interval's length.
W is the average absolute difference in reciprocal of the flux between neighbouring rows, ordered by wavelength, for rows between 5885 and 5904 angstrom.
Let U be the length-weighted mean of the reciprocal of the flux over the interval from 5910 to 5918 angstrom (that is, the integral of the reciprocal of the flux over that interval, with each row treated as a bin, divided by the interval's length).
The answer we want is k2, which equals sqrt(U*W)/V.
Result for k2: 0.196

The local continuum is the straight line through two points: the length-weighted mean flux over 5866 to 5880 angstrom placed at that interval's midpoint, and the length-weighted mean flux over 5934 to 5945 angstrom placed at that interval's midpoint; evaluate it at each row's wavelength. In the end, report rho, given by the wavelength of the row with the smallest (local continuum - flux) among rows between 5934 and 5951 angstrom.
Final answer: 5946.73 angstrom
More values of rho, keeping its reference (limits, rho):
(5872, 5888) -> 5873.24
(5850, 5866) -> 5865.13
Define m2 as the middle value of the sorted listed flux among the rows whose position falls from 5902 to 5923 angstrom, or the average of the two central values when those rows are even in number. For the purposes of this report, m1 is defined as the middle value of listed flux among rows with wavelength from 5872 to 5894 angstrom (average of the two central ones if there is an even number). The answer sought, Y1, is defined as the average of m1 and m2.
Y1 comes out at 13.4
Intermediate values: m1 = 13.3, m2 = 13.5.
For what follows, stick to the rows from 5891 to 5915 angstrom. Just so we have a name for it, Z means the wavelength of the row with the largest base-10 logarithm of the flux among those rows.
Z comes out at 5903.07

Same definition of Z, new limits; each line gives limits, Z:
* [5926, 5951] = 5946.73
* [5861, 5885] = 5873.24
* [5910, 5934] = 5924.86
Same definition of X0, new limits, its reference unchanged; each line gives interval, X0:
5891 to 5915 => 5897.63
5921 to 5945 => 5933.05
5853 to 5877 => 5859.73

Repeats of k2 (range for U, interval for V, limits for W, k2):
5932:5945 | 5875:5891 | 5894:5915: 0.218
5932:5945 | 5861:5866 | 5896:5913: 0.229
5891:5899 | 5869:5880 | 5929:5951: 0.232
